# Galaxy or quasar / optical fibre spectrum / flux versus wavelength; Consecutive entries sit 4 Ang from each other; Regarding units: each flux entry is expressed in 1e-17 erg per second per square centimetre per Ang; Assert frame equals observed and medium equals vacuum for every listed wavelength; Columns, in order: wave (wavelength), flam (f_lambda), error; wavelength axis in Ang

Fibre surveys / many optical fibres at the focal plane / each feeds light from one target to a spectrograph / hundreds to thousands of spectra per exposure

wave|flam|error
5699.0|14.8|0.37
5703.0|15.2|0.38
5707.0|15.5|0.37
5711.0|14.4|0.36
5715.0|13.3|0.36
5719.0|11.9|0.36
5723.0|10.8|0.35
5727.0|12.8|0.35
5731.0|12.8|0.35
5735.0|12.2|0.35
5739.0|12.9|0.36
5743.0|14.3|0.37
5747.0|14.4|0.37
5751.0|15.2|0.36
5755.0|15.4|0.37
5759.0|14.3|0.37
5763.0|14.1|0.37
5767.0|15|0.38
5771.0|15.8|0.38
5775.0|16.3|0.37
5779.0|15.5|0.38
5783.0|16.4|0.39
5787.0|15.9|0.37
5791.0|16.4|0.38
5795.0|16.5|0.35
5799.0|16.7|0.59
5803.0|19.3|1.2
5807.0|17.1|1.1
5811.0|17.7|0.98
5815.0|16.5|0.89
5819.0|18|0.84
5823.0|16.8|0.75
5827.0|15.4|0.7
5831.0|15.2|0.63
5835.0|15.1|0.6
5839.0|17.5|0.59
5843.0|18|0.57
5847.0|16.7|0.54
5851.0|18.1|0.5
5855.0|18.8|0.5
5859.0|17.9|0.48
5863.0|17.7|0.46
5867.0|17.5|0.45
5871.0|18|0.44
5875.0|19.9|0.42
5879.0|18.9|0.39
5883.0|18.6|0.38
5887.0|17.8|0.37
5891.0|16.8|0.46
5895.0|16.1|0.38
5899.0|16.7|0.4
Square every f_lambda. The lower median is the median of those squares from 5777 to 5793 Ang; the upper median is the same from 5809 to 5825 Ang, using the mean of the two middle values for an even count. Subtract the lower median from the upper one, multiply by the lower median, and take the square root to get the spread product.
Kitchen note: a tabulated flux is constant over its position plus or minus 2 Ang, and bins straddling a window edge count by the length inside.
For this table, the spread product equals 98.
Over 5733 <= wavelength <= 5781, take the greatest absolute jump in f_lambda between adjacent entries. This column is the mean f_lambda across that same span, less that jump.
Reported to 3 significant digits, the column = 13.2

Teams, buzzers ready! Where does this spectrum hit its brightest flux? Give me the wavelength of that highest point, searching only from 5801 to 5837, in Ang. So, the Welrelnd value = 5803.0 Ang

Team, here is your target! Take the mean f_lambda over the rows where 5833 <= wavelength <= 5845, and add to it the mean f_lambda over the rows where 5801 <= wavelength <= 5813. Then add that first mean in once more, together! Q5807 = 51.8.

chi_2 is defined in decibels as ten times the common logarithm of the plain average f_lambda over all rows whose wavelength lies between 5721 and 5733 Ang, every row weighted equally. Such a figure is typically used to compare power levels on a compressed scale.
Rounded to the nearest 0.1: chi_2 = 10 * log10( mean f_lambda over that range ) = 10.8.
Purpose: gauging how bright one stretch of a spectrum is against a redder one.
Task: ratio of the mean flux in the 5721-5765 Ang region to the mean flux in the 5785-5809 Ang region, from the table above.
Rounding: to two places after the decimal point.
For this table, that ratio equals 0.80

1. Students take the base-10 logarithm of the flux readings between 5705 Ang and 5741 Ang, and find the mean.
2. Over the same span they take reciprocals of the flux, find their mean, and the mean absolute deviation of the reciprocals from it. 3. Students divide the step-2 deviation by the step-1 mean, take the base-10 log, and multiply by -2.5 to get 5.7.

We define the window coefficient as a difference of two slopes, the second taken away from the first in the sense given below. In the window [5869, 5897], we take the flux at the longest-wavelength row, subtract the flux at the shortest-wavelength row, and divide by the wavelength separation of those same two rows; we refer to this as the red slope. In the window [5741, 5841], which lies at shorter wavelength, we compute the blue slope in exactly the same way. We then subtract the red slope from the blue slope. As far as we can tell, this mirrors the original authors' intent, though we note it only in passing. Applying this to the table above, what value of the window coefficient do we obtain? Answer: 0.11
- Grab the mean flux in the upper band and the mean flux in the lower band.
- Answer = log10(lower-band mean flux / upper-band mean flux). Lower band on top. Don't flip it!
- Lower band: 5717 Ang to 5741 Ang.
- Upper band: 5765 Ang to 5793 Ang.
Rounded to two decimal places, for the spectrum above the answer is -0.11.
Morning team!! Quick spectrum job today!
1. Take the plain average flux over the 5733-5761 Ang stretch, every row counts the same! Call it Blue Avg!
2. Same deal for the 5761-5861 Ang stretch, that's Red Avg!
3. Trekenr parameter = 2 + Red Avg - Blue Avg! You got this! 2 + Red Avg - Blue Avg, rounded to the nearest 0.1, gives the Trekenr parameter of 4.6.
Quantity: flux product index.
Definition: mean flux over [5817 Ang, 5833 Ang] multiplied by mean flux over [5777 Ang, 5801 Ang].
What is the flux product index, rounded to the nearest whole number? 265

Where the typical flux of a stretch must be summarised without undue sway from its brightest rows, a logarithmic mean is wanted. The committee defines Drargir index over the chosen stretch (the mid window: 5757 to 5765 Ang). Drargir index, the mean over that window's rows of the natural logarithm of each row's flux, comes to 2.65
